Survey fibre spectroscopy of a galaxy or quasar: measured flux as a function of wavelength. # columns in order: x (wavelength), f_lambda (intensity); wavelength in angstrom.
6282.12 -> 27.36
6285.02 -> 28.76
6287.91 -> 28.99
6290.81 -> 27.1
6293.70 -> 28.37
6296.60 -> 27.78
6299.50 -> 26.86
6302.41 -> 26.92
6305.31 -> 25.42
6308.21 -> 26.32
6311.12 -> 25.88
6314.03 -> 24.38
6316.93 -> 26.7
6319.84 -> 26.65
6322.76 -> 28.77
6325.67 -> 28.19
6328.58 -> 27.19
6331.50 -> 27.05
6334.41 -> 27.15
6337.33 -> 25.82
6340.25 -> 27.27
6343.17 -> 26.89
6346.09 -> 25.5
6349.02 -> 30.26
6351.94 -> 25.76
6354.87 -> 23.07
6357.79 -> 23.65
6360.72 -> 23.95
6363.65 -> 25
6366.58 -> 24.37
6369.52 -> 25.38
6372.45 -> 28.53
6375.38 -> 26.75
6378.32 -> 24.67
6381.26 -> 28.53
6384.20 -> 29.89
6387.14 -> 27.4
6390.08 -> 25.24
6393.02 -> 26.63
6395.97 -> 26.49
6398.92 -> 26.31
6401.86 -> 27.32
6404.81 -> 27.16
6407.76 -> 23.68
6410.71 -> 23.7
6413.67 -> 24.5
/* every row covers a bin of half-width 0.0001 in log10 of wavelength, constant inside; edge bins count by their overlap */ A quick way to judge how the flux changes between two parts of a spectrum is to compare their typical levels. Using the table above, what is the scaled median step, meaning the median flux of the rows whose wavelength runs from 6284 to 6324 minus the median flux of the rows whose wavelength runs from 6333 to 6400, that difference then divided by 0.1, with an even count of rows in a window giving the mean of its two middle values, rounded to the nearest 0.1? 5.8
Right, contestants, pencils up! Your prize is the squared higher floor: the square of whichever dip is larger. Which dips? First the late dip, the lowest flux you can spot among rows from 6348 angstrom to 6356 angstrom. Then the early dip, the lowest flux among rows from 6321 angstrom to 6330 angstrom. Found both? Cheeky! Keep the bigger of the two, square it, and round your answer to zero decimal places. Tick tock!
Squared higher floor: 739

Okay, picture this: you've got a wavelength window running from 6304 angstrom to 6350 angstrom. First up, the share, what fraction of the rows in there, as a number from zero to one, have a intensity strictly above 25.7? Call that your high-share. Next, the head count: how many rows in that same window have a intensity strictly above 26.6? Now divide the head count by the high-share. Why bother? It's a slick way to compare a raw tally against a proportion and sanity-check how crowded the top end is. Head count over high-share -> 12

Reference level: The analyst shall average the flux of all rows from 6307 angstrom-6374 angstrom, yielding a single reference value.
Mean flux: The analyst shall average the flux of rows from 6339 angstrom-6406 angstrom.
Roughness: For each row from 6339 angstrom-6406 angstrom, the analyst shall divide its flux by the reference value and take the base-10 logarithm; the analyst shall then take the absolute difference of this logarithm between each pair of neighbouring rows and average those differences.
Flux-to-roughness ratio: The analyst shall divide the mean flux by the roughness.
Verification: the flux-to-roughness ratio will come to 961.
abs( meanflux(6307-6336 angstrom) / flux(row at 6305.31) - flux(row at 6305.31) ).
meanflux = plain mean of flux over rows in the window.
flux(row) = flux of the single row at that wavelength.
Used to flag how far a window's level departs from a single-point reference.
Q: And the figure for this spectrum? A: 24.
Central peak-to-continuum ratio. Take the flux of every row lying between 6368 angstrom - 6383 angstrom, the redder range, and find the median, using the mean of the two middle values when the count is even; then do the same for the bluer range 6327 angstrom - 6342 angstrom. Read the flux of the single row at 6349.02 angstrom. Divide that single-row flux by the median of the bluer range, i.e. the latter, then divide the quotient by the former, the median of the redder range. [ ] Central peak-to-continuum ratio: 0.042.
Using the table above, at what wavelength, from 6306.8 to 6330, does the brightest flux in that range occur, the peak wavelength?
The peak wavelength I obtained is 6322.76 angstrom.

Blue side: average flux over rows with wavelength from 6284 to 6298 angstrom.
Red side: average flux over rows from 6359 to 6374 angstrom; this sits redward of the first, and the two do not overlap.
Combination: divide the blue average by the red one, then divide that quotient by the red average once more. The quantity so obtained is 0.0436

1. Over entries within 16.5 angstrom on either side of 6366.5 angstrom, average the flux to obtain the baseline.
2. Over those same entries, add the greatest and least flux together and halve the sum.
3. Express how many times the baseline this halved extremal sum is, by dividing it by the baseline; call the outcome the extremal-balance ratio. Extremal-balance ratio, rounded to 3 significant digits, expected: 1.01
